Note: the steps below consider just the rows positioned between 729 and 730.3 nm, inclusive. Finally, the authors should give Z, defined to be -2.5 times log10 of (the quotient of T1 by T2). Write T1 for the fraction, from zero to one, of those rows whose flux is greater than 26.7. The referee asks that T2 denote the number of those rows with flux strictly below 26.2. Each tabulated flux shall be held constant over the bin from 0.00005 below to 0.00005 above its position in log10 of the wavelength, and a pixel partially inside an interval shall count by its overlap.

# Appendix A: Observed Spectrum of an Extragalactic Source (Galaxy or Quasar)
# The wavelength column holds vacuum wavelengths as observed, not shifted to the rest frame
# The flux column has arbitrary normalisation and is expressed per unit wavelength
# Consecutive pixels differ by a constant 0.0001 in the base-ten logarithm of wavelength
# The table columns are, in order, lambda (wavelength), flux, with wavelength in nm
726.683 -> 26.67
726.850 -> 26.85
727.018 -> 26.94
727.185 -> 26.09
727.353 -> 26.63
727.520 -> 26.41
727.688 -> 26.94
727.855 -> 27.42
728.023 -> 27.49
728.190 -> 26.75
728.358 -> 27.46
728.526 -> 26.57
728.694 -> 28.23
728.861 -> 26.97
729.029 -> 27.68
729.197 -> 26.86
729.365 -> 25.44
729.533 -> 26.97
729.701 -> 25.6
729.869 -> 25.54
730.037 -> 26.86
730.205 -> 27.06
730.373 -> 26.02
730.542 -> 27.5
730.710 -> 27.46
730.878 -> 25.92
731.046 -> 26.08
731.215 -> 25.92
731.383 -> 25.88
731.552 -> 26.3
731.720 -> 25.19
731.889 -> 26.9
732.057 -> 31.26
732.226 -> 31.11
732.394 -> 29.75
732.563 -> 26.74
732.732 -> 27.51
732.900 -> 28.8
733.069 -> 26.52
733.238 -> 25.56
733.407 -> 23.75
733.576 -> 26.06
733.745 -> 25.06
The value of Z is 1.7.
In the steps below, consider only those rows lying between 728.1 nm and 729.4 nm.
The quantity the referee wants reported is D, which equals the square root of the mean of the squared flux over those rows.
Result 27.0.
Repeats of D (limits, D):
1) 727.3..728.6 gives 27.0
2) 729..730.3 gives 26.5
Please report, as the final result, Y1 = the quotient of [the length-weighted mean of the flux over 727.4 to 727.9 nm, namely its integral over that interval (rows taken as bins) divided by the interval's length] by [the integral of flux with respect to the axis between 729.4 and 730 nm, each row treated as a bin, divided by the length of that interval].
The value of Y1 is 1.03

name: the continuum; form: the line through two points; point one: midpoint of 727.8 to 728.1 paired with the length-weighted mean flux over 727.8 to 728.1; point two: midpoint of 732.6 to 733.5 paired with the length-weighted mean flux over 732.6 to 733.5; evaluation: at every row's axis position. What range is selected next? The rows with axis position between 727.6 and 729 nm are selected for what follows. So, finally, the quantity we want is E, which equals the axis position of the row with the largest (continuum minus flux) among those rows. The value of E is 728.526 nm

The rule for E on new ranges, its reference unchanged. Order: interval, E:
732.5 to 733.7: 733.407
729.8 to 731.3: 729.869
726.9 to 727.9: 727.185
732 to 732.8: 732.563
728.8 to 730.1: 729.365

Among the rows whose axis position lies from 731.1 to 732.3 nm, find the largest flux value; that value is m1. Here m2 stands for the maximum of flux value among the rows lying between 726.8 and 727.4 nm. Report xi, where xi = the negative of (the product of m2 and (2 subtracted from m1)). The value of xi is -788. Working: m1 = 31.26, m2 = 26.94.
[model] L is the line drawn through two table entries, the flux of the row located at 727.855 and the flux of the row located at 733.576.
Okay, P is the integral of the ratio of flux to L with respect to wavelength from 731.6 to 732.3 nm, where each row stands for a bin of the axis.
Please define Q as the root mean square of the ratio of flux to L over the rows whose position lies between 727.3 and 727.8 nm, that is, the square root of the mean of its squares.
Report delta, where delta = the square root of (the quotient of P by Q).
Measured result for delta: 0.88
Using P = 0.8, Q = 0.97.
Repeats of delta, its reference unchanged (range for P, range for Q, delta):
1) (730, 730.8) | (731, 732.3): 0.88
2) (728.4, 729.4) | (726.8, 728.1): 1.01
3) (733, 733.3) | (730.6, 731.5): 0.55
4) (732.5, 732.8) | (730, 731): 0.56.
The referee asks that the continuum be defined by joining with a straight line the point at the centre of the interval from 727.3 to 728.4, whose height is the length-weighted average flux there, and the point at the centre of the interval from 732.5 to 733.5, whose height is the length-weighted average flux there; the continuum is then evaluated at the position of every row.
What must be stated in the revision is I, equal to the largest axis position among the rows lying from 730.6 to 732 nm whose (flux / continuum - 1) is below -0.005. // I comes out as 731.720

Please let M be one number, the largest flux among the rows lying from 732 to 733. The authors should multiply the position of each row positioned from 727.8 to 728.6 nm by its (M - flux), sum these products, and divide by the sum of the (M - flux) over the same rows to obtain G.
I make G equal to 728.20 nm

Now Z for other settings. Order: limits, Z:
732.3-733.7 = 1.9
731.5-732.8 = 0.3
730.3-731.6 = 3.3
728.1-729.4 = 0.3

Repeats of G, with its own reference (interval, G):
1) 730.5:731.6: 731.08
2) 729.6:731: 730.26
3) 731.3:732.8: 731.94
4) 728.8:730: 729.41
